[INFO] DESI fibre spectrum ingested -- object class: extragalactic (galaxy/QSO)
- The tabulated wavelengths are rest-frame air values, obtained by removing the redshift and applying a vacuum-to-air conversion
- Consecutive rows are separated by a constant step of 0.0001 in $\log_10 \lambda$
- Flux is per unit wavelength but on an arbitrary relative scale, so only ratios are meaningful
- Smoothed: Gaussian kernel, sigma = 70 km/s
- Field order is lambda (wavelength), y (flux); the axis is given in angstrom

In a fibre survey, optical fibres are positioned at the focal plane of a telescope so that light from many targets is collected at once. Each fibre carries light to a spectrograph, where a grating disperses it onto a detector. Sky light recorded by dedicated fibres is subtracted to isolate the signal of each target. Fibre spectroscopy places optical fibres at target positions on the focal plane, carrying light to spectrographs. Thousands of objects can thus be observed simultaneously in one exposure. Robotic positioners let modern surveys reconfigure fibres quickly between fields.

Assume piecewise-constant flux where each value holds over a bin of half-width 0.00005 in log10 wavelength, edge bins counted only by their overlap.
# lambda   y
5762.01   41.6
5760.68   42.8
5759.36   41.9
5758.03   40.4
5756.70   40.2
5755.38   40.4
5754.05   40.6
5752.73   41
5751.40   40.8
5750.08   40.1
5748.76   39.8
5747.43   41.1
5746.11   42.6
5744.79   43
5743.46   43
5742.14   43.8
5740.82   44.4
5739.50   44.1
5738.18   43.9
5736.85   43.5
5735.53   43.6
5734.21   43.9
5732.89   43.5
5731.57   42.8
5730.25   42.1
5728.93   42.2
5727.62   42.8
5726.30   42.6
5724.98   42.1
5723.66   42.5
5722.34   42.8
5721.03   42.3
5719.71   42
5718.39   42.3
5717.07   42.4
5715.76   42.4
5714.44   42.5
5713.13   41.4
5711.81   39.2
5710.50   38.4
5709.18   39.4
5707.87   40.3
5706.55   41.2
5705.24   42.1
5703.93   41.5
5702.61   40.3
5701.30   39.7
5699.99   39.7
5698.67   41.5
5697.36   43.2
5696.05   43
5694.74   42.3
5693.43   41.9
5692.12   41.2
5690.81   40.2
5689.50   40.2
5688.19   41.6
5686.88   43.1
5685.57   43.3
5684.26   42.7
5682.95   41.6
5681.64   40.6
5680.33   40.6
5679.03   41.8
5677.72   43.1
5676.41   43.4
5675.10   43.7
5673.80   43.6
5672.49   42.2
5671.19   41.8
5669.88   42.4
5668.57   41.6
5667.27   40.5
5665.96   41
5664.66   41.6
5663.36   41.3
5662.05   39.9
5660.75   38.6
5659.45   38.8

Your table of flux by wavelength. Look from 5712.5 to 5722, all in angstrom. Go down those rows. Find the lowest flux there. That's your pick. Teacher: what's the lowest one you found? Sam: 41.4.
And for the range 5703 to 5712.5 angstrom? 38.4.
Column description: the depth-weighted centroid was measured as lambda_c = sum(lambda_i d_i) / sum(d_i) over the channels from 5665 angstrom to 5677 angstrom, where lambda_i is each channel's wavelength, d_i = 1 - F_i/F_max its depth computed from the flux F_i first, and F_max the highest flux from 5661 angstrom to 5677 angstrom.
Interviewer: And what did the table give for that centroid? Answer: 5668.9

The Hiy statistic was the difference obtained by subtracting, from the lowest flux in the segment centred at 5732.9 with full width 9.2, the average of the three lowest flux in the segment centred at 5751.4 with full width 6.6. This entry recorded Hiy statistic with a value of 1.9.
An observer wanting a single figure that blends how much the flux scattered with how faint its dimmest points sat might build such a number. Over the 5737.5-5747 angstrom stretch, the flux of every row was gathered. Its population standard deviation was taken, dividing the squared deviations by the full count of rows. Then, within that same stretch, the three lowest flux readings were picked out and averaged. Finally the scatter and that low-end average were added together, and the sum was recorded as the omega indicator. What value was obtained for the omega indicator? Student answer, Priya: 43.5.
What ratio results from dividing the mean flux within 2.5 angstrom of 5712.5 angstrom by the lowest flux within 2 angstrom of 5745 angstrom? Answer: 0.95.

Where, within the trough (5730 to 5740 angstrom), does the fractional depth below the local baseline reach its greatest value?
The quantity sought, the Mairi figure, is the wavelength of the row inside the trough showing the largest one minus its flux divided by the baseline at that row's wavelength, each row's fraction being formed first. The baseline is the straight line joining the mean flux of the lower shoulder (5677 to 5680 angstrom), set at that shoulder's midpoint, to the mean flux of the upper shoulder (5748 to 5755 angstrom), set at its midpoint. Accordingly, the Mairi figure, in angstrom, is 5730.25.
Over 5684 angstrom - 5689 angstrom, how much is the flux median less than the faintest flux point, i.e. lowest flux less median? -1.3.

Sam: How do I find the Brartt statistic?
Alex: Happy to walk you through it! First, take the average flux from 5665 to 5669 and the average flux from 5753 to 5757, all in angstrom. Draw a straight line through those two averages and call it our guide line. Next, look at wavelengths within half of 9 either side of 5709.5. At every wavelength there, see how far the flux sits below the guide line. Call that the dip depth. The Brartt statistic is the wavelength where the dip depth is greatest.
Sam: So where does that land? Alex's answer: 5710.50 angstrom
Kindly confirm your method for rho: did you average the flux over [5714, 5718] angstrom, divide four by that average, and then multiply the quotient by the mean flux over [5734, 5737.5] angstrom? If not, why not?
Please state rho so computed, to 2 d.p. 4.12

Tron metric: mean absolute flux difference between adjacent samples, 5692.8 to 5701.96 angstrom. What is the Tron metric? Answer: 0.80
